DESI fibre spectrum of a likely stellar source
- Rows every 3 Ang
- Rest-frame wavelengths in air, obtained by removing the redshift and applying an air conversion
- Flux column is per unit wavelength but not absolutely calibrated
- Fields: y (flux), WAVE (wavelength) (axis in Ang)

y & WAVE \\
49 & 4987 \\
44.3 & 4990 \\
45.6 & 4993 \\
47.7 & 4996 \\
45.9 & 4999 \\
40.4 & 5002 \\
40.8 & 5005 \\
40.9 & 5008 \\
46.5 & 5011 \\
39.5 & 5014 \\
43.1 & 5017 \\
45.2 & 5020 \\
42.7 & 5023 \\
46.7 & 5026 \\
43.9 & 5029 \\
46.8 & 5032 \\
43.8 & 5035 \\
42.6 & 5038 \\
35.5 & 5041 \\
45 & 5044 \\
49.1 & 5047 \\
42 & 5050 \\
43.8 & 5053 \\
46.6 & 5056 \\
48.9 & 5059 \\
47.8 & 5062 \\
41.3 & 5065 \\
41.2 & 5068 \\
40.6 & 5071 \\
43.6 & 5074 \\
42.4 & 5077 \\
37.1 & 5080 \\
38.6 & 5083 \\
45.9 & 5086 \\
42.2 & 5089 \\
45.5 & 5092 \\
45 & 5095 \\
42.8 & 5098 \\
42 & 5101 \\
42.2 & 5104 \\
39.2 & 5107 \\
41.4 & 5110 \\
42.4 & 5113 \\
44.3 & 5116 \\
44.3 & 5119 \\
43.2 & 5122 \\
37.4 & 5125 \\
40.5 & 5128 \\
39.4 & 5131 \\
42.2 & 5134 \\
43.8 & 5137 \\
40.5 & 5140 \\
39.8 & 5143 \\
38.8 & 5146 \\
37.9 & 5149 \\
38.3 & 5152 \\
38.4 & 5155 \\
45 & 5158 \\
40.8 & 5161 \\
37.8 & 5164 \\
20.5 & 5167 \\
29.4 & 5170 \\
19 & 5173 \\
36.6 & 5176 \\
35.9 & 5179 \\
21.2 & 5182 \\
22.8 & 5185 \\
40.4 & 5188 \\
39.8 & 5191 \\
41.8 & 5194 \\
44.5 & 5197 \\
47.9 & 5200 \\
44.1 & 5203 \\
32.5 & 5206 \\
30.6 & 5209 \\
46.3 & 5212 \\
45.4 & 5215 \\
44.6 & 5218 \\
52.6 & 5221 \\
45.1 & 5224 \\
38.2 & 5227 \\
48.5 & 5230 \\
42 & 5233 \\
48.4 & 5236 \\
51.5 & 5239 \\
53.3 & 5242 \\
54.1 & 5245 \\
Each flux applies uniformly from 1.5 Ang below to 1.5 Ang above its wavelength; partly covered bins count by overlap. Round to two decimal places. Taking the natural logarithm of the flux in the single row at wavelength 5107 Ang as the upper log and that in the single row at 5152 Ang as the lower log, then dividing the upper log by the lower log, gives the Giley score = 1.01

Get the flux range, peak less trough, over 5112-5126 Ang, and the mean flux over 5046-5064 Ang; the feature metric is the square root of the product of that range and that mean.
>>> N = 18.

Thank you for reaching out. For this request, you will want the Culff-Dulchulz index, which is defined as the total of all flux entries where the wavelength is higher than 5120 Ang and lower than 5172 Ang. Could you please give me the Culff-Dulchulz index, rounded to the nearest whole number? 654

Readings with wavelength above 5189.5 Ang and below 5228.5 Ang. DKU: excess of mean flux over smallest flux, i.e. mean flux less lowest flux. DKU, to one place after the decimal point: 12.0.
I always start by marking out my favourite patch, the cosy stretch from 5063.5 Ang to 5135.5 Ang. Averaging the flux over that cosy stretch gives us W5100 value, 41.9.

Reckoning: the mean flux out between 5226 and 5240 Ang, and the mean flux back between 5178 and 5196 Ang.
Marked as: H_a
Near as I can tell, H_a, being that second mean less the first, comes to -12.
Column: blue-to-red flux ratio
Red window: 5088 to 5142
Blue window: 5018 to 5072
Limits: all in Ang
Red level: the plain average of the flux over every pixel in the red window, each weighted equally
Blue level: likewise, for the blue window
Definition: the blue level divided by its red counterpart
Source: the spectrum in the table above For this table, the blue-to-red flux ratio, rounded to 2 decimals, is 1.05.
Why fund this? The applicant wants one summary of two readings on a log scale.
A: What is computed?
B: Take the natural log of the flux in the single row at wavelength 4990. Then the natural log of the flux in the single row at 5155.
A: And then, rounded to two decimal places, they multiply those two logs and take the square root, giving 3.72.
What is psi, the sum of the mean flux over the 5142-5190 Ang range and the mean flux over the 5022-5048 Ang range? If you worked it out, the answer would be 77.9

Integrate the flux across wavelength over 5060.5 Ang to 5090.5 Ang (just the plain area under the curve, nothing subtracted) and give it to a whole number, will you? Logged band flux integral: 1262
